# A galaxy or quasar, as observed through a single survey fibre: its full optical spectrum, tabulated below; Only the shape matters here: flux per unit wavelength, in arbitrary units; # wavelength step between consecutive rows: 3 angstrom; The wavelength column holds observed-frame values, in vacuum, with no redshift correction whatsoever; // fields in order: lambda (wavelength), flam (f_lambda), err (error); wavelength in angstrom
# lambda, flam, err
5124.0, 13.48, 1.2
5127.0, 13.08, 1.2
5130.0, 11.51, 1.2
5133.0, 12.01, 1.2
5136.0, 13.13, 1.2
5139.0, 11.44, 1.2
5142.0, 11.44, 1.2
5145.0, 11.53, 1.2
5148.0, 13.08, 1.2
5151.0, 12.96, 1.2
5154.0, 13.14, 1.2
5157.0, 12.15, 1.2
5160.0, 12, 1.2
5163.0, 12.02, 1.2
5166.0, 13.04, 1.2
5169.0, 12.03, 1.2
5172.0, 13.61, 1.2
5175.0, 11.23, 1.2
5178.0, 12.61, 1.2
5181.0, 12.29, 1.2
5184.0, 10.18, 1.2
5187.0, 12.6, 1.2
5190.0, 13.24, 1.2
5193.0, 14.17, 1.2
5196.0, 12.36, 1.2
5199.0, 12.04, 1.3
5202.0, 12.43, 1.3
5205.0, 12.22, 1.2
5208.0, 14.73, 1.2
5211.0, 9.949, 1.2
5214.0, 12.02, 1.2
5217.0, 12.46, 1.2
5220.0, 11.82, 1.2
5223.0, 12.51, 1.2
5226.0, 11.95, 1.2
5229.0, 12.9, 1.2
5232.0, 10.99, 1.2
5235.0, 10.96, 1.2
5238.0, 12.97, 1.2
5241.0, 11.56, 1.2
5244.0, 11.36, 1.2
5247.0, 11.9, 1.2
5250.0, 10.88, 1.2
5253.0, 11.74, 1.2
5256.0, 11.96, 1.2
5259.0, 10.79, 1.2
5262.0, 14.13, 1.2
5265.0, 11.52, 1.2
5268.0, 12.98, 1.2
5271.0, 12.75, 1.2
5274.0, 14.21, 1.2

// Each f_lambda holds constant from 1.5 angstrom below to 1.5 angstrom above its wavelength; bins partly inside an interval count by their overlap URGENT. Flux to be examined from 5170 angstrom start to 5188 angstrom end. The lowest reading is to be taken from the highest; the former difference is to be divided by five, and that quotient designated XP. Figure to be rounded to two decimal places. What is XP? 0.69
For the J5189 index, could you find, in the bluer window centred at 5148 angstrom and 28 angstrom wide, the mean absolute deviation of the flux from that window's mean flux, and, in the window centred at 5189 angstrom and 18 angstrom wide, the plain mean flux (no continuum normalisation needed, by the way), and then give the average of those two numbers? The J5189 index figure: 6.57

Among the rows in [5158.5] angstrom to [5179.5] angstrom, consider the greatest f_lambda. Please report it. 13.61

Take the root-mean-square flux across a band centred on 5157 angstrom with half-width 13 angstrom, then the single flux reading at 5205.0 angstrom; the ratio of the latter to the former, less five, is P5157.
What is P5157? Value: -4.02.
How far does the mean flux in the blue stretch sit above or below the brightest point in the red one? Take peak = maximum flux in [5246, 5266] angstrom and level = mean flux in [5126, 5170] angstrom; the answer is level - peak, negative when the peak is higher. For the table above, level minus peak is -1.83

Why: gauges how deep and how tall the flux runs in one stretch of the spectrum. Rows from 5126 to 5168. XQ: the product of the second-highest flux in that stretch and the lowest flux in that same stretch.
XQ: 150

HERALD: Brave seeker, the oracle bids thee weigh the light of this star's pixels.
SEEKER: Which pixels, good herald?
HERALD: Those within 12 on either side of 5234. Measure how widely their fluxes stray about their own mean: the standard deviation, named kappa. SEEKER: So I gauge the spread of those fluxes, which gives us 0.8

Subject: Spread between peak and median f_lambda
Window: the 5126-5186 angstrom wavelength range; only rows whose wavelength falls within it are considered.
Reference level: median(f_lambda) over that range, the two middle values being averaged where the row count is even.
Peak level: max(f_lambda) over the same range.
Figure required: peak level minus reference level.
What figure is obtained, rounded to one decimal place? 1.5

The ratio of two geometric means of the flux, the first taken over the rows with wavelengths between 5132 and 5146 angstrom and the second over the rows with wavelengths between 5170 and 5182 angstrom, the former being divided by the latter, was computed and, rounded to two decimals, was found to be 0.96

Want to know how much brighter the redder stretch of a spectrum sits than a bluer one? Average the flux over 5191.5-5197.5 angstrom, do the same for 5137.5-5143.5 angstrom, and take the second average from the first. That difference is 1.8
